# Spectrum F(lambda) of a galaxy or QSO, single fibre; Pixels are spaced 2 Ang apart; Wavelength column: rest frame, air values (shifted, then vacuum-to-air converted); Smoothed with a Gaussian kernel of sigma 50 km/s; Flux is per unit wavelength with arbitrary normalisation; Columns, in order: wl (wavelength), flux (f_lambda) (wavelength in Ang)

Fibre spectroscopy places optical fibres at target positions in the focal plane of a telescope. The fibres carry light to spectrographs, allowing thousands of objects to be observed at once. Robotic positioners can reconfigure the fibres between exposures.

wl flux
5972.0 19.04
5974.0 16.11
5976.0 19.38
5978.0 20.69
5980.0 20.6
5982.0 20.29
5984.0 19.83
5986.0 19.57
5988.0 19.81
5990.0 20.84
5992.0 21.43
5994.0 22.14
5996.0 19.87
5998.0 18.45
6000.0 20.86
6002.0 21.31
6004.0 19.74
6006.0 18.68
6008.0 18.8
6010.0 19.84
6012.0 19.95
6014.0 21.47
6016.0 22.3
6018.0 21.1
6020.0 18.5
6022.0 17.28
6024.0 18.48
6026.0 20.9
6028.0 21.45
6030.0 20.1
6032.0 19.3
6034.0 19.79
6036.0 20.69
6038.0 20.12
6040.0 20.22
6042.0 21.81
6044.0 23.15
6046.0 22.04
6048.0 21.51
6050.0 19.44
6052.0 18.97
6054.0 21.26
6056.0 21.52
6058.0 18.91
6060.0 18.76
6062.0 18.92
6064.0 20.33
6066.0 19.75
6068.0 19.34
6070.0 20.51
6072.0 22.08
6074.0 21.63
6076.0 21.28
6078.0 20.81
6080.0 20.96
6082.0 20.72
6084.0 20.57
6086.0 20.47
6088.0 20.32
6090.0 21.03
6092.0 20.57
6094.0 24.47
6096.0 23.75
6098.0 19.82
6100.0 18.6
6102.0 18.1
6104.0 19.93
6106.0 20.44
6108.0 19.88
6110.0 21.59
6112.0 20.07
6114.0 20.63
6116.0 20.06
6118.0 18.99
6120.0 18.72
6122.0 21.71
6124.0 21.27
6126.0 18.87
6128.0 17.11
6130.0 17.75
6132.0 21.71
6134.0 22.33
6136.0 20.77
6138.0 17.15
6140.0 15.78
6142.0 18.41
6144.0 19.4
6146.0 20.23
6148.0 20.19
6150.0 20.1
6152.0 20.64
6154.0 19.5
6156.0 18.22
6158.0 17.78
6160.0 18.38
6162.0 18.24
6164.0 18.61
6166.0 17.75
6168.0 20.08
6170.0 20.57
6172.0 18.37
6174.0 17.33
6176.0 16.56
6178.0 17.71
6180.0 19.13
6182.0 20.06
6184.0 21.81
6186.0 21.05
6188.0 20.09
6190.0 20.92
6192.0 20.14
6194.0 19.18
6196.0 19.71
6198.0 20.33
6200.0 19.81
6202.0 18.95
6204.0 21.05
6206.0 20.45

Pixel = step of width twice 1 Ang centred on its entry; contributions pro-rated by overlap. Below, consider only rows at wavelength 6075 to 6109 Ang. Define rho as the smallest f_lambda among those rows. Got 18.1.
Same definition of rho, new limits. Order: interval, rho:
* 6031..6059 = 18.91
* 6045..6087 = 18.76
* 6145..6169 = 17.75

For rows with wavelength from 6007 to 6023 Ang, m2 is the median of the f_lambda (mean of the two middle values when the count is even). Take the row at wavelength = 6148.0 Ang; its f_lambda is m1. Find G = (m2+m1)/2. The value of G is 20.0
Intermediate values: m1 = 20.19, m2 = 19.9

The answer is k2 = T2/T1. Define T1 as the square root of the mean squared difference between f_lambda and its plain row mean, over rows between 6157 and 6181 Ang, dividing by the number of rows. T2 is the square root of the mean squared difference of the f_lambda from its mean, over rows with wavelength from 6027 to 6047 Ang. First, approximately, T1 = 1.08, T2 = 1.14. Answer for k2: 1.06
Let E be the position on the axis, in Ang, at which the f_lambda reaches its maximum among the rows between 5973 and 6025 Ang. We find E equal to 6016.0 Ang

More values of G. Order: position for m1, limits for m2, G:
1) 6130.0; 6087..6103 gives 19.1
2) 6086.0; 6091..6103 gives 20.3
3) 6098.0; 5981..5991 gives 19.8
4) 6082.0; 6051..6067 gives 20.0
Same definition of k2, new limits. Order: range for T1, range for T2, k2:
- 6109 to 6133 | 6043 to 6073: 0.90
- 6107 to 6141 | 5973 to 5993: 0.75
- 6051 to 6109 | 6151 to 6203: 0.92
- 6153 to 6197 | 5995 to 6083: 0.94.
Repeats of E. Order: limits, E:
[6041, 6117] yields 6094.0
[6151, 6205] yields 6184.0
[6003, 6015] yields 6014.0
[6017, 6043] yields 6042.0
